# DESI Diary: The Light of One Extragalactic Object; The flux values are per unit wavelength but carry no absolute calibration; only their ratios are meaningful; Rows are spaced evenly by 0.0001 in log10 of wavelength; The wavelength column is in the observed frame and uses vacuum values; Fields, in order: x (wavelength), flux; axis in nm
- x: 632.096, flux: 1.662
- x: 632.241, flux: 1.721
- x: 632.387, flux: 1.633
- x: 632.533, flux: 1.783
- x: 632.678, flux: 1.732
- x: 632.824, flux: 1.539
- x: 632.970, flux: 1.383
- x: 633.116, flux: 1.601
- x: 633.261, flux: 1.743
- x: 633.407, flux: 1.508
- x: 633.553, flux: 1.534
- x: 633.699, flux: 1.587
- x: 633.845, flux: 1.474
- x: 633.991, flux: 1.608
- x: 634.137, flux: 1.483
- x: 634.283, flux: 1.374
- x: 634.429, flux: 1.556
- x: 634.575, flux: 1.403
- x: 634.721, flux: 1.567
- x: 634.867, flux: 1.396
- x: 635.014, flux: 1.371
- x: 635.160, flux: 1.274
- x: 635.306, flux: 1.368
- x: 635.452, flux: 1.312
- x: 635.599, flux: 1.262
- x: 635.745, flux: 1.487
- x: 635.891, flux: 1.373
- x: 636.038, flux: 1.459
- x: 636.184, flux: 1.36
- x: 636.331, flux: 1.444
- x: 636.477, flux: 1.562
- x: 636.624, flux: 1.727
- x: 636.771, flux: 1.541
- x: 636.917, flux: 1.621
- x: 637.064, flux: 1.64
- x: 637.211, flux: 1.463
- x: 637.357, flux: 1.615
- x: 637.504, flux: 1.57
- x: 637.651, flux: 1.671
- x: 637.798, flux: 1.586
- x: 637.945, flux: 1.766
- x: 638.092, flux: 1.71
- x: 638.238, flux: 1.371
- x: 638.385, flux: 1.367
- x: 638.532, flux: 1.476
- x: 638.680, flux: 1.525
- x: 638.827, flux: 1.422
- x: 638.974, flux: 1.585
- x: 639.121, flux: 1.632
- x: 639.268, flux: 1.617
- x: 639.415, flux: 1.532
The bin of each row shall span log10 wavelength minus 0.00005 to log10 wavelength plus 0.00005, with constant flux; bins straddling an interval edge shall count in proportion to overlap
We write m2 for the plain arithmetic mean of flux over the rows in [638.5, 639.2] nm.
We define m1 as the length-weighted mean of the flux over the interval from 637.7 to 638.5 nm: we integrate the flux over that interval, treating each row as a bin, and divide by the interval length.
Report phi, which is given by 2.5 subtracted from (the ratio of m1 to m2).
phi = -1.48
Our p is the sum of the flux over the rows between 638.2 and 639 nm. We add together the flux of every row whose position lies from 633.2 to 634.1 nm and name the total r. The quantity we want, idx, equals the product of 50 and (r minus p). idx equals 35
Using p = 9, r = 9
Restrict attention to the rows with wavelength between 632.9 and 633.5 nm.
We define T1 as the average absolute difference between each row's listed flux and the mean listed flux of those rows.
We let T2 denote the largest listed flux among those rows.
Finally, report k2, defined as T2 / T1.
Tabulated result 15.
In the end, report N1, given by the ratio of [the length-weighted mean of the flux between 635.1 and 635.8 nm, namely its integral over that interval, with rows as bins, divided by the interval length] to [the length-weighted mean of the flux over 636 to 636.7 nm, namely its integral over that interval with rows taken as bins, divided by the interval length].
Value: 0.89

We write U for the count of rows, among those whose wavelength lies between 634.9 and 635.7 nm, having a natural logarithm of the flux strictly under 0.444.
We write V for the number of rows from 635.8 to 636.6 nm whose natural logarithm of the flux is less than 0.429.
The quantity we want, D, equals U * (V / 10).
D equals 2.0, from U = 5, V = 4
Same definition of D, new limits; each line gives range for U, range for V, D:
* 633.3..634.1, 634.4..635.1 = 0.9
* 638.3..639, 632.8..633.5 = 0.8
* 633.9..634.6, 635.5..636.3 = 2.0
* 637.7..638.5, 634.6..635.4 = 0.8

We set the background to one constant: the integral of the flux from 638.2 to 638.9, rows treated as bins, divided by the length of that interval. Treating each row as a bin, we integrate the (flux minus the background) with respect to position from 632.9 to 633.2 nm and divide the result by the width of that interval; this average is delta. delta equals 0.07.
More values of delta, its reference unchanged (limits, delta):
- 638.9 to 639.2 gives 0.18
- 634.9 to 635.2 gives -0.10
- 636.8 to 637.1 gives 0.18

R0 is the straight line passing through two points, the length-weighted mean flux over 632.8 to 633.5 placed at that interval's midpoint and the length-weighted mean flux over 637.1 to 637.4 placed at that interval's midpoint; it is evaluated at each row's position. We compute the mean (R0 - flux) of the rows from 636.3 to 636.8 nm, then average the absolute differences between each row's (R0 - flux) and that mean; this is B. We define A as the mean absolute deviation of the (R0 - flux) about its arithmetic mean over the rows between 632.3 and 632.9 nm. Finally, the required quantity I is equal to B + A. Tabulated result 0.17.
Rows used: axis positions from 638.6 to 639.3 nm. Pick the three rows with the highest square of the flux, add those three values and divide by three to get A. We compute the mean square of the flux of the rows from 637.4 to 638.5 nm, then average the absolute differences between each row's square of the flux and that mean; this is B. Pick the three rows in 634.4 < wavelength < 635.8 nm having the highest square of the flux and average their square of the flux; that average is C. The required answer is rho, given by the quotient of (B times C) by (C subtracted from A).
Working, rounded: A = 2.60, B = 0.38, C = 2.36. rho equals 4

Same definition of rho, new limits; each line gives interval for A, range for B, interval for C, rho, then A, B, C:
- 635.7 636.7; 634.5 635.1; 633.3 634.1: 8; 2.54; 0.20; 2.49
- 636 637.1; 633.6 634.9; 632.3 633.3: -2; 2.77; 0.23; 3.07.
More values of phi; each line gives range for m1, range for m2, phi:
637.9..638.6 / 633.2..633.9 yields -1.52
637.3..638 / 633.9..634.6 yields -1.40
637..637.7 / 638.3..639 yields -1.42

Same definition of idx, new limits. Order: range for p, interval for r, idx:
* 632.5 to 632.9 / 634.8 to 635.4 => 18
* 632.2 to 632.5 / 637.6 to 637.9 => -5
